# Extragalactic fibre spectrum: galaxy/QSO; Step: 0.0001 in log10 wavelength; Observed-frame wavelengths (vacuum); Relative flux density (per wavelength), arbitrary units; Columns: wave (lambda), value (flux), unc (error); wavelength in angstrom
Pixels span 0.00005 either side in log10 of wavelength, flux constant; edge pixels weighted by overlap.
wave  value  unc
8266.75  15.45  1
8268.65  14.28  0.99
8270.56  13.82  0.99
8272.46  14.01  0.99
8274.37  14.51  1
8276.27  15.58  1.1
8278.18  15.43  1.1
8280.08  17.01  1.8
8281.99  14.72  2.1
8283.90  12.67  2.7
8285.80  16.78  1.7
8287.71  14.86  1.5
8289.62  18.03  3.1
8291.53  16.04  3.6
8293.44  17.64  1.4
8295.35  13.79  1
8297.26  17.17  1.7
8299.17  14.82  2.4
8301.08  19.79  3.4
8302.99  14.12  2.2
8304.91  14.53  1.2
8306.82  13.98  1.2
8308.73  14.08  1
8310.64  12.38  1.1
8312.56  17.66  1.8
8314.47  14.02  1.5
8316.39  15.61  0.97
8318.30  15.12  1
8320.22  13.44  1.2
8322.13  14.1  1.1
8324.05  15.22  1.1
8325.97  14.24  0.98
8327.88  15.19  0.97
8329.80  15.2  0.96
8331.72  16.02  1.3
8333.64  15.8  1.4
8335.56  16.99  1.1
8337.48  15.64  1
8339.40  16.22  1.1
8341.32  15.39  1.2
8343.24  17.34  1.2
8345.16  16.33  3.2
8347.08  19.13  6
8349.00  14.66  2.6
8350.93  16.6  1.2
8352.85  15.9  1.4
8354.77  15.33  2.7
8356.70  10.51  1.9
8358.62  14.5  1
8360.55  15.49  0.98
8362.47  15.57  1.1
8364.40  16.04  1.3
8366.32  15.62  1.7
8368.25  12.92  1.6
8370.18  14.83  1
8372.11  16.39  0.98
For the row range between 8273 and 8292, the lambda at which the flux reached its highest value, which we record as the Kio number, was 8289.62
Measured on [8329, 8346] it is 8343.24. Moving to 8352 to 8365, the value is 8364.40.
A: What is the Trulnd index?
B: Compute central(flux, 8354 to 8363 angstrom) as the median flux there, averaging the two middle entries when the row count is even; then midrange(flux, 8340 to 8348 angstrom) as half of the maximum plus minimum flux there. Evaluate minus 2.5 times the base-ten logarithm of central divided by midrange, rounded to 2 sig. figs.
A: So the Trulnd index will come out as 0.13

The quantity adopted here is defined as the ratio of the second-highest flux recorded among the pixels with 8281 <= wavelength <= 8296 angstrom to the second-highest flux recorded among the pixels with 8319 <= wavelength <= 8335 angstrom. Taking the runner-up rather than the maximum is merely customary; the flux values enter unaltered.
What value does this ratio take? 1.12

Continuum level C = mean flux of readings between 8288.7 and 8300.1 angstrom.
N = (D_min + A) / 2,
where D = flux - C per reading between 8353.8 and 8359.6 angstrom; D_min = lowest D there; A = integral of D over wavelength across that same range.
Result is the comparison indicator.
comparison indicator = -11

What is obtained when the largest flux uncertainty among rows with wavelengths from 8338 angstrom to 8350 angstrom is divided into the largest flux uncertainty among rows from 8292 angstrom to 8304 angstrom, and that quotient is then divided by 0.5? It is 1.13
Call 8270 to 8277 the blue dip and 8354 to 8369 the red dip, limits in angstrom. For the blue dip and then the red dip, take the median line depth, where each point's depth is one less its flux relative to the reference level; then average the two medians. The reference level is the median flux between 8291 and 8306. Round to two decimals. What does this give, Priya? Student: 0.04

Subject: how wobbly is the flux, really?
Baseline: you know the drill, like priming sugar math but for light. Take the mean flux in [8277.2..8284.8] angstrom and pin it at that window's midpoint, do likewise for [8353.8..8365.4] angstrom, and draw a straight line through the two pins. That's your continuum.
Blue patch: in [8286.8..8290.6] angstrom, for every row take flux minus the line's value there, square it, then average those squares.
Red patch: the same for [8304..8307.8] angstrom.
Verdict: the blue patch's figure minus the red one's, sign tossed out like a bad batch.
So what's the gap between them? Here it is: 4.4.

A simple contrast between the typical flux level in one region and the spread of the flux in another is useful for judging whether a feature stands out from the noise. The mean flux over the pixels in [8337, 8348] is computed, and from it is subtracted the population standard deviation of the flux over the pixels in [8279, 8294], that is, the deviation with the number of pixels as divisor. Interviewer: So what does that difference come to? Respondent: 15.0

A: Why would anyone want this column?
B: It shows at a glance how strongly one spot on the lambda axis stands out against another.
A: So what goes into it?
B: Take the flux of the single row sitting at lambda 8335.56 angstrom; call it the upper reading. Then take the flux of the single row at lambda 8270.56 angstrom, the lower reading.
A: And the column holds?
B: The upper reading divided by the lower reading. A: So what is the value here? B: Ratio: 1.23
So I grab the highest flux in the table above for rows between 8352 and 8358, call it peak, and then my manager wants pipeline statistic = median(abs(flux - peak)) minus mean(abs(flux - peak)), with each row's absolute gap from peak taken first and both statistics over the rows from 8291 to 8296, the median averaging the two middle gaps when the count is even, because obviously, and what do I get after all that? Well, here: 0.4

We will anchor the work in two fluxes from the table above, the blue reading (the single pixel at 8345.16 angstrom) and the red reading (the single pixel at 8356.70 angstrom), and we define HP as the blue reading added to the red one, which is 26.8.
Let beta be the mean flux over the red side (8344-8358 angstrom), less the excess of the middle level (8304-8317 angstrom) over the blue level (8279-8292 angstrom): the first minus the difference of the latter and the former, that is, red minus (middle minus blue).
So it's 16.6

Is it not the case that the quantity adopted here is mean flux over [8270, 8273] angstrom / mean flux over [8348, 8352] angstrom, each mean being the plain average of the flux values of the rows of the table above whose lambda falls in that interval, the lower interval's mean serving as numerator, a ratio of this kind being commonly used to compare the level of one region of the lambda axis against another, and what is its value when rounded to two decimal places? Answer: 0.89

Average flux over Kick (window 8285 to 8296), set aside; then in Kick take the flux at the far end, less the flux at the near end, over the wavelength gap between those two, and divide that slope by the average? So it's -0.019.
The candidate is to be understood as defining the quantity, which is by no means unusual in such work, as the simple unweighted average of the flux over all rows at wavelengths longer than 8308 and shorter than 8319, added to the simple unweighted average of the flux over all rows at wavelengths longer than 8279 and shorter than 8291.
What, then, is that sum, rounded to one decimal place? 30.5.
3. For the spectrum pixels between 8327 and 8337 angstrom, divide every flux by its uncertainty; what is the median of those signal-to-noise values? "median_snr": 15.4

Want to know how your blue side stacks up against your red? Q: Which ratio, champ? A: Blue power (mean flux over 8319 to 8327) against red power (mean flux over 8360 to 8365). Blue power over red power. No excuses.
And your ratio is 0.91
